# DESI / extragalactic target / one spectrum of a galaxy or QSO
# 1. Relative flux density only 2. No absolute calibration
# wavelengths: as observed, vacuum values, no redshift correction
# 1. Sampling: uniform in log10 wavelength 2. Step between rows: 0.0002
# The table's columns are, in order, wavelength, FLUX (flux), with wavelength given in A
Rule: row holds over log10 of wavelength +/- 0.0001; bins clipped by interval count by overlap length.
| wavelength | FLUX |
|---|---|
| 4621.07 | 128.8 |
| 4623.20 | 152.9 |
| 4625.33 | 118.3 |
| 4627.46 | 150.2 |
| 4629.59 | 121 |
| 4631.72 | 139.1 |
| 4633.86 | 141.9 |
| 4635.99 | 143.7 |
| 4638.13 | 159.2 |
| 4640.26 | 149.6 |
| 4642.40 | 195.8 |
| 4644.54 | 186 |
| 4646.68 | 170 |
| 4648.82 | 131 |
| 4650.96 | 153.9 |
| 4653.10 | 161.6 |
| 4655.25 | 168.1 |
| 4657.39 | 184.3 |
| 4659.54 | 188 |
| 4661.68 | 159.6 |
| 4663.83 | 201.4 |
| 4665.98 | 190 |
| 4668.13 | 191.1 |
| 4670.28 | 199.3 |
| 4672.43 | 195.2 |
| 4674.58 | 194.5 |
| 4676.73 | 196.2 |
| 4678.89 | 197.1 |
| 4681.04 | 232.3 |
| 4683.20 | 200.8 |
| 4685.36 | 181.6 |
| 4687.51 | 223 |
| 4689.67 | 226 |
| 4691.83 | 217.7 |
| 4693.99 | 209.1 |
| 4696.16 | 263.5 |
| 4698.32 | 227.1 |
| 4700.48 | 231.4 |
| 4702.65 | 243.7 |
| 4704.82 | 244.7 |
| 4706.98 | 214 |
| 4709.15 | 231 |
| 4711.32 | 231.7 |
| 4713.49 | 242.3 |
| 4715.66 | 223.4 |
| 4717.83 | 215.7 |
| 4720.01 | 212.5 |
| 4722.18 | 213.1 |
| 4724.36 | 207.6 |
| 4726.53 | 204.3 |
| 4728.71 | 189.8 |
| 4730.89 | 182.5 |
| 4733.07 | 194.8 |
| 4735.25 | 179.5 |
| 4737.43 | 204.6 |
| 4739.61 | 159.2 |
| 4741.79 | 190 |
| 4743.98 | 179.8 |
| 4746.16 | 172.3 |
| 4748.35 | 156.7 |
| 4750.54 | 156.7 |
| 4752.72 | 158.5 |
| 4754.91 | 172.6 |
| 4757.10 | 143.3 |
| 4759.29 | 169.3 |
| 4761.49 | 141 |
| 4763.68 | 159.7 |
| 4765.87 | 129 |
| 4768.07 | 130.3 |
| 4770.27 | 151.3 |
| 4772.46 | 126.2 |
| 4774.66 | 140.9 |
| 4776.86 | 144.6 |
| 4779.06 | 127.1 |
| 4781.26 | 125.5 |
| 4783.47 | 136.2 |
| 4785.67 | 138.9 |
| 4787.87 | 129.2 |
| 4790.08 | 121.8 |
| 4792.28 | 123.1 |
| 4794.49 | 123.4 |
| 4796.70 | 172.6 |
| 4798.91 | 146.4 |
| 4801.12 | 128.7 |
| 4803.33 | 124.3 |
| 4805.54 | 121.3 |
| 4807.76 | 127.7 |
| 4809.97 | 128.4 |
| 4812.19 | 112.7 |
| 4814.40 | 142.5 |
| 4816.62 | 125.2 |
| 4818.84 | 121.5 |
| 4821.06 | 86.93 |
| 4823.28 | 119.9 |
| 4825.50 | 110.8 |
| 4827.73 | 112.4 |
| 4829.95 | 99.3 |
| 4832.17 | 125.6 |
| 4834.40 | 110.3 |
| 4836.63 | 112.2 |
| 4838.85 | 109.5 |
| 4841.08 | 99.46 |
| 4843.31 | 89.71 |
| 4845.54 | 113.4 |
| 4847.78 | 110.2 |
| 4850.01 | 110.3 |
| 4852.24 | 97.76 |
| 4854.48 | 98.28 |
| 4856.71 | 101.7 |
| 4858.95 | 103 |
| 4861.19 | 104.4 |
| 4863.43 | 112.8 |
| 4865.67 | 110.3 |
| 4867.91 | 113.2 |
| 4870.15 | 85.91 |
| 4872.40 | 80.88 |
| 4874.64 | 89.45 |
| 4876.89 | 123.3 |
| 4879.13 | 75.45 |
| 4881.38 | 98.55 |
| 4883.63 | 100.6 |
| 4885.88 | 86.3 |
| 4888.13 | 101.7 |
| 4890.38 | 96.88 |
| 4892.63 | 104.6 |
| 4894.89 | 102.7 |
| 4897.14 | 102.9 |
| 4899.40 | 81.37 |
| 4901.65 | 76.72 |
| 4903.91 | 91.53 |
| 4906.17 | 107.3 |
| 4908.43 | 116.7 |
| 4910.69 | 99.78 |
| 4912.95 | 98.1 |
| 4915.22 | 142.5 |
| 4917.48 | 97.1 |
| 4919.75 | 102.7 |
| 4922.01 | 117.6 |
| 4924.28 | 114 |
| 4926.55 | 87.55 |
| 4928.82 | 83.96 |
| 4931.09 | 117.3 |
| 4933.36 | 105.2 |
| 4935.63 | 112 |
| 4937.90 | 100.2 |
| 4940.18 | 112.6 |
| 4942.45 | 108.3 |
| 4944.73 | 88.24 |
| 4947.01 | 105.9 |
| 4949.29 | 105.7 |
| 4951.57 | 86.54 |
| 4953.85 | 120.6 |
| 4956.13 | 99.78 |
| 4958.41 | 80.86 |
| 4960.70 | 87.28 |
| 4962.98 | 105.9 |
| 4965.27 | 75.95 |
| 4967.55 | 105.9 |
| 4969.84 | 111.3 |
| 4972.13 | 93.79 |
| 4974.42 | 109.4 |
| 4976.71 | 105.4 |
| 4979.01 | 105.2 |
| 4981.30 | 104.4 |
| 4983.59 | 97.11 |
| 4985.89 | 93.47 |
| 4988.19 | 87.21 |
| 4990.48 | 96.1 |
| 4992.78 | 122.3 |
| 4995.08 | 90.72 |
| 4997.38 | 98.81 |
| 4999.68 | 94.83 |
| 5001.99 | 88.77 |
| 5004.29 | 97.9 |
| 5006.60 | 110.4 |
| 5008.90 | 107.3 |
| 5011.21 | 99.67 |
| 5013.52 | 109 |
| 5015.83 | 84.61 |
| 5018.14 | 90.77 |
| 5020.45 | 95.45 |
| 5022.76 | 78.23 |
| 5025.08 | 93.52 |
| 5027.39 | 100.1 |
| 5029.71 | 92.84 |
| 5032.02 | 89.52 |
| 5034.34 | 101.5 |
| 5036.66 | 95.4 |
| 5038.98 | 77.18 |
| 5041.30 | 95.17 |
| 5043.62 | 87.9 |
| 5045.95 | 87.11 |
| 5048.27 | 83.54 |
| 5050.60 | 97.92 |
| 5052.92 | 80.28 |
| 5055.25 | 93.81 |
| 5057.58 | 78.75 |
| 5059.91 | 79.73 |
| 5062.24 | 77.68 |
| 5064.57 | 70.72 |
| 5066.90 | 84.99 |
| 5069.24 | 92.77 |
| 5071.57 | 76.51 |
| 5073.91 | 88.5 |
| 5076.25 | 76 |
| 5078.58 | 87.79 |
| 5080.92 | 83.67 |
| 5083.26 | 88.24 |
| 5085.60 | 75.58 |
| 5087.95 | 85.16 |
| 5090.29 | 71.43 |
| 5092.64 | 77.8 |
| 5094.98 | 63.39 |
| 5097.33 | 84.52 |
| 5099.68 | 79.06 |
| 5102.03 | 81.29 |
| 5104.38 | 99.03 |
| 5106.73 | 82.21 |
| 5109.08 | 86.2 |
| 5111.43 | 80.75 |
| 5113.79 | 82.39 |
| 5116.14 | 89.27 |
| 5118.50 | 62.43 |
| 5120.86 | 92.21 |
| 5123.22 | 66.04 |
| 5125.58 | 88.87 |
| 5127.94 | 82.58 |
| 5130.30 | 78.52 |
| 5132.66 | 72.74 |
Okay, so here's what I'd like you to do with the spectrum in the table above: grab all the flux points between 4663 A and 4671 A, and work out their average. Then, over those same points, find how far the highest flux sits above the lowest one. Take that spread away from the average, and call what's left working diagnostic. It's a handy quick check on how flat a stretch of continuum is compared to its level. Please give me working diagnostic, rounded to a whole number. 184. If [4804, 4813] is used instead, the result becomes 107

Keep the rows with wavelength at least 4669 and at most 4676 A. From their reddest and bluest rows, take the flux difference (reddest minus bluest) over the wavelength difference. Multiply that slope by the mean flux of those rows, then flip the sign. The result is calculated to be 219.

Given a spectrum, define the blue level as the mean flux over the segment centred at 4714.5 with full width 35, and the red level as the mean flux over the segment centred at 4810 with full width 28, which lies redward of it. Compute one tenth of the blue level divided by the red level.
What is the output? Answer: 0.17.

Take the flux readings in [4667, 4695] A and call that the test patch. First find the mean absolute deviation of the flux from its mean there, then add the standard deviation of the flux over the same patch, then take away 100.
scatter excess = -72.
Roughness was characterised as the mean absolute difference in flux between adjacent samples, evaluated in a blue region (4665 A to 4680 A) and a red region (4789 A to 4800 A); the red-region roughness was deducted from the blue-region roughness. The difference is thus -16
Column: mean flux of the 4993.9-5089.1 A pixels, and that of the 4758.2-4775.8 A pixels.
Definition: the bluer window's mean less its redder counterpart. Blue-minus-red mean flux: 54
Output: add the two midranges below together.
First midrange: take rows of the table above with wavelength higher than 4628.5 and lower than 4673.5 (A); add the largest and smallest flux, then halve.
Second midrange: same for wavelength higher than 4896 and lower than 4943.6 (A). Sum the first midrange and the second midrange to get 271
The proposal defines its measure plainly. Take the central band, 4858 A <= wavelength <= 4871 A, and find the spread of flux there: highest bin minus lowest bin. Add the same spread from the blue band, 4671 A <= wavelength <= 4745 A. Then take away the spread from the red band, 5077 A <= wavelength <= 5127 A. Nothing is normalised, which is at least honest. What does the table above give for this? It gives 95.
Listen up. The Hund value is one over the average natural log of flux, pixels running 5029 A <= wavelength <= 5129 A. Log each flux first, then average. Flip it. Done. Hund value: 0.226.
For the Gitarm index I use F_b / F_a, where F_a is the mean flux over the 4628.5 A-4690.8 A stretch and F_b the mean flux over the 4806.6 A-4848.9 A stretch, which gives 0.64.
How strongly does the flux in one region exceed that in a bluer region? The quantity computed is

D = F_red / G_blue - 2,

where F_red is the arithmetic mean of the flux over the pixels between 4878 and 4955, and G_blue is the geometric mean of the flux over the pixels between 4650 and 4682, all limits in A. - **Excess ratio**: -1.5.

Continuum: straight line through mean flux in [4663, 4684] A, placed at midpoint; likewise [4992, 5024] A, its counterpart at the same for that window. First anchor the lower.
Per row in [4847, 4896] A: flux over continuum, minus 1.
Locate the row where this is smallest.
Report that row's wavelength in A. 4879.13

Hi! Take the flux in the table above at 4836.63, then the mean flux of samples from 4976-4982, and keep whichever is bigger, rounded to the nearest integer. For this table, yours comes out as 112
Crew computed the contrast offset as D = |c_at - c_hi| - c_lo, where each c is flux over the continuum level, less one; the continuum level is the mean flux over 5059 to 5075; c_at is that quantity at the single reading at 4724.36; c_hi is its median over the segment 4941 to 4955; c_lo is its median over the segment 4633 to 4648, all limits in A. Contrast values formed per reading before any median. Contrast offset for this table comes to 0.3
